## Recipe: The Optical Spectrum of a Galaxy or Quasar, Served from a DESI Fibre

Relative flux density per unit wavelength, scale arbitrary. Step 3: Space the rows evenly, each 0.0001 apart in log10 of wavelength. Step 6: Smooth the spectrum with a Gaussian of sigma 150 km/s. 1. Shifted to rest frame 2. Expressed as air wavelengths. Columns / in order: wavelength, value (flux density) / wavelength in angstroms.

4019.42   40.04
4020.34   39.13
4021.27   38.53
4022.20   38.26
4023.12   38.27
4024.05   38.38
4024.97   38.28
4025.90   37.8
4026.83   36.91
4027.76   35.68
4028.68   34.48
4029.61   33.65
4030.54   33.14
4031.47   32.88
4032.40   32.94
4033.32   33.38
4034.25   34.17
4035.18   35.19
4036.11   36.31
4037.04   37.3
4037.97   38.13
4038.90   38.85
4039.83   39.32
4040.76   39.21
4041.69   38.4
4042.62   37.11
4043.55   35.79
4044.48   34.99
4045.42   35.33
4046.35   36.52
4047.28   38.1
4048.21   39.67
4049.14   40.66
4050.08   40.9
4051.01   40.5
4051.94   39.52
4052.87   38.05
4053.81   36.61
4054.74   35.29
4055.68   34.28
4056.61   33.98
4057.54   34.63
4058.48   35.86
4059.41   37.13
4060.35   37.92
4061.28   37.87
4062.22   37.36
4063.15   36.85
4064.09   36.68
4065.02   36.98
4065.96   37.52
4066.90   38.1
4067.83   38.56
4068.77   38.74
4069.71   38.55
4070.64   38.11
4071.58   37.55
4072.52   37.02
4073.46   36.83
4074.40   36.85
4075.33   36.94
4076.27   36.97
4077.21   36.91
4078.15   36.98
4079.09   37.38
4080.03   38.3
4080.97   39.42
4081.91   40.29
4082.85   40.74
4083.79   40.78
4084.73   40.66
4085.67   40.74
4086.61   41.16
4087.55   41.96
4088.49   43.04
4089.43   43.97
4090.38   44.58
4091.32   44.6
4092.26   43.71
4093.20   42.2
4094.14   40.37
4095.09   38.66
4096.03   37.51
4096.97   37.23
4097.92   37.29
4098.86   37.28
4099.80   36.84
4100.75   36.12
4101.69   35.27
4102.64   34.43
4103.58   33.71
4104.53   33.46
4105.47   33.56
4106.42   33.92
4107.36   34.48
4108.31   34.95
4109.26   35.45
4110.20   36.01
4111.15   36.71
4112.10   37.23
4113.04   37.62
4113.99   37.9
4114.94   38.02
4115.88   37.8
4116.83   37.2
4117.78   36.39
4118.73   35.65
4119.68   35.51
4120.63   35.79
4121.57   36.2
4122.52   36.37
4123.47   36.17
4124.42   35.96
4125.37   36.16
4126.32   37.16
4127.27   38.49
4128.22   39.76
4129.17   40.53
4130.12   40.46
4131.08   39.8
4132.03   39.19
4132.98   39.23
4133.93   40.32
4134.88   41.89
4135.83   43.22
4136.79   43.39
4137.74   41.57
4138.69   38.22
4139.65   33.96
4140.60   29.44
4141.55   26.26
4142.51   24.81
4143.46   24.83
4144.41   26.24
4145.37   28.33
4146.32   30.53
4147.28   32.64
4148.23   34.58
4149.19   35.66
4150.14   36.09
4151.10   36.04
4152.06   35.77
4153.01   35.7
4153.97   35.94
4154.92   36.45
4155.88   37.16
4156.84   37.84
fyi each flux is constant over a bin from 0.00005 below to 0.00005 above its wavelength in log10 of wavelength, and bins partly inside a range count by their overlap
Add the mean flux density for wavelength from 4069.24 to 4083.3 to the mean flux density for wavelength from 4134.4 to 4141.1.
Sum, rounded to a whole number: 77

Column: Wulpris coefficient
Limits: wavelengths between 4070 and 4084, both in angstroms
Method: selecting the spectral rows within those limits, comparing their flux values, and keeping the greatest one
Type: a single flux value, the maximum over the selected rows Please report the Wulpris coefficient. 40.78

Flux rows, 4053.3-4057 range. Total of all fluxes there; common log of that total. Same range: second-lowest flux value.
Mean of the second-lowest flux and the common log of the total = 18.2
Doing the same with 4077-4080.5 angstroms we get 19.6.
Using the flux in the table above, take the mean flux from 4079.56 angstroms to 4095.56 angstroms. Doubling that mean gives 83.0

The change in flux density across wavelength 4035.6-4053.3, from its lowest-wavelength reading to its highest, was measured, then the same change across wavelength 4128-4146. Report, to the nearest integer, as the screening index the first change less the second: 13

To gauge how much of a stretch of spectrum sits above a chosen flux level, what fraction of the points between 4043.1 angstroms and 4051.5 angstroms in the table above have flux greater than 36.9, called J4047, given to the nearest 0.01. 0.56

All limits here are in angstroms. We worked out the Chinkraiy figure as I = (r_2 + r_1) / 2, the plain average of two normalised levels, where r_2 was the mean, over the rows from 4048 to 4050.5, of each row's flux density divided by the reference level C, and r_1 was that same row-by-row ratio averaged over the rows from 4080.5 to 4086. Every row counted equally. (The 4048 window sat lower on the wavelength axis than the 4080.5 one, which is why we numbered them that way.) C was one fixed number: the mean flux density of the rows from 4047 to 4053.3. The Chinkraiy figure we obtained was 1.02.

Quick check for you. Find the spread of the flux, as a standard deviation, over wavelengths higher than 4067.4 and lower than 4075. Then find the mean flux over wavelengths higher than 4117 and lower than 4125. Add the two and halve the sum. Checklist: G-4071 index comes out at 18.4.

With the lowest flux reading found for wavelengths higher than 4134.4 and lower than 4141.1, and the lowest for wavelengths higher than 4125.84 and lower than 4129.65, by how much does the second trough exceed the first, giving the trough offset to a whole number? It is 8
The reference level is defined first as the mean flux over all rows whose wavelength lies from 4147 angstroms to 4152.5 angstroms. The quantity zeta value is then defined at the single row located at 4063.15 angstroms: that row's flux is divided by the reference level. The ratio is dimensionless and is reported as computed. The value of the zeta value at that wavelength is 1.05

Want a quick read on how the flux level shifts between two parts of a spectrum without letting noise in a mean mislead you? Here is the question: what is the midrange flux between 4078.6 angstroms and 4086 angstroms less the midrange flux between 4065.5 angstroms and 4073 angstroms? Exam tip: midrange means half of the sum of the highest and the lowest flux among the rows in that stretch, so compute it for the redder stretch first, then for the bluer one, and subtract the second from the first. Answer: 1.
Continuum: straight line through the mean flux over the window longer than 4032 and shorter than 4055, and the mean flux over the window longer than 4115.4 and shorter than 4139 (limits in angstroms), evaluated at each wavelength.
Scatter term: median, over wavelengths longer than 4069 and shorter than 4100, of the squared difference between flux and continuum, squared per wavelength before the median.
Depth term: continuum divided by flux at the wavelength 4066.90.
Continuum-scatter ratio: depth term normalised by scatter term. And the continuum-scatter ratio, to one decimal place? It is 1.2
